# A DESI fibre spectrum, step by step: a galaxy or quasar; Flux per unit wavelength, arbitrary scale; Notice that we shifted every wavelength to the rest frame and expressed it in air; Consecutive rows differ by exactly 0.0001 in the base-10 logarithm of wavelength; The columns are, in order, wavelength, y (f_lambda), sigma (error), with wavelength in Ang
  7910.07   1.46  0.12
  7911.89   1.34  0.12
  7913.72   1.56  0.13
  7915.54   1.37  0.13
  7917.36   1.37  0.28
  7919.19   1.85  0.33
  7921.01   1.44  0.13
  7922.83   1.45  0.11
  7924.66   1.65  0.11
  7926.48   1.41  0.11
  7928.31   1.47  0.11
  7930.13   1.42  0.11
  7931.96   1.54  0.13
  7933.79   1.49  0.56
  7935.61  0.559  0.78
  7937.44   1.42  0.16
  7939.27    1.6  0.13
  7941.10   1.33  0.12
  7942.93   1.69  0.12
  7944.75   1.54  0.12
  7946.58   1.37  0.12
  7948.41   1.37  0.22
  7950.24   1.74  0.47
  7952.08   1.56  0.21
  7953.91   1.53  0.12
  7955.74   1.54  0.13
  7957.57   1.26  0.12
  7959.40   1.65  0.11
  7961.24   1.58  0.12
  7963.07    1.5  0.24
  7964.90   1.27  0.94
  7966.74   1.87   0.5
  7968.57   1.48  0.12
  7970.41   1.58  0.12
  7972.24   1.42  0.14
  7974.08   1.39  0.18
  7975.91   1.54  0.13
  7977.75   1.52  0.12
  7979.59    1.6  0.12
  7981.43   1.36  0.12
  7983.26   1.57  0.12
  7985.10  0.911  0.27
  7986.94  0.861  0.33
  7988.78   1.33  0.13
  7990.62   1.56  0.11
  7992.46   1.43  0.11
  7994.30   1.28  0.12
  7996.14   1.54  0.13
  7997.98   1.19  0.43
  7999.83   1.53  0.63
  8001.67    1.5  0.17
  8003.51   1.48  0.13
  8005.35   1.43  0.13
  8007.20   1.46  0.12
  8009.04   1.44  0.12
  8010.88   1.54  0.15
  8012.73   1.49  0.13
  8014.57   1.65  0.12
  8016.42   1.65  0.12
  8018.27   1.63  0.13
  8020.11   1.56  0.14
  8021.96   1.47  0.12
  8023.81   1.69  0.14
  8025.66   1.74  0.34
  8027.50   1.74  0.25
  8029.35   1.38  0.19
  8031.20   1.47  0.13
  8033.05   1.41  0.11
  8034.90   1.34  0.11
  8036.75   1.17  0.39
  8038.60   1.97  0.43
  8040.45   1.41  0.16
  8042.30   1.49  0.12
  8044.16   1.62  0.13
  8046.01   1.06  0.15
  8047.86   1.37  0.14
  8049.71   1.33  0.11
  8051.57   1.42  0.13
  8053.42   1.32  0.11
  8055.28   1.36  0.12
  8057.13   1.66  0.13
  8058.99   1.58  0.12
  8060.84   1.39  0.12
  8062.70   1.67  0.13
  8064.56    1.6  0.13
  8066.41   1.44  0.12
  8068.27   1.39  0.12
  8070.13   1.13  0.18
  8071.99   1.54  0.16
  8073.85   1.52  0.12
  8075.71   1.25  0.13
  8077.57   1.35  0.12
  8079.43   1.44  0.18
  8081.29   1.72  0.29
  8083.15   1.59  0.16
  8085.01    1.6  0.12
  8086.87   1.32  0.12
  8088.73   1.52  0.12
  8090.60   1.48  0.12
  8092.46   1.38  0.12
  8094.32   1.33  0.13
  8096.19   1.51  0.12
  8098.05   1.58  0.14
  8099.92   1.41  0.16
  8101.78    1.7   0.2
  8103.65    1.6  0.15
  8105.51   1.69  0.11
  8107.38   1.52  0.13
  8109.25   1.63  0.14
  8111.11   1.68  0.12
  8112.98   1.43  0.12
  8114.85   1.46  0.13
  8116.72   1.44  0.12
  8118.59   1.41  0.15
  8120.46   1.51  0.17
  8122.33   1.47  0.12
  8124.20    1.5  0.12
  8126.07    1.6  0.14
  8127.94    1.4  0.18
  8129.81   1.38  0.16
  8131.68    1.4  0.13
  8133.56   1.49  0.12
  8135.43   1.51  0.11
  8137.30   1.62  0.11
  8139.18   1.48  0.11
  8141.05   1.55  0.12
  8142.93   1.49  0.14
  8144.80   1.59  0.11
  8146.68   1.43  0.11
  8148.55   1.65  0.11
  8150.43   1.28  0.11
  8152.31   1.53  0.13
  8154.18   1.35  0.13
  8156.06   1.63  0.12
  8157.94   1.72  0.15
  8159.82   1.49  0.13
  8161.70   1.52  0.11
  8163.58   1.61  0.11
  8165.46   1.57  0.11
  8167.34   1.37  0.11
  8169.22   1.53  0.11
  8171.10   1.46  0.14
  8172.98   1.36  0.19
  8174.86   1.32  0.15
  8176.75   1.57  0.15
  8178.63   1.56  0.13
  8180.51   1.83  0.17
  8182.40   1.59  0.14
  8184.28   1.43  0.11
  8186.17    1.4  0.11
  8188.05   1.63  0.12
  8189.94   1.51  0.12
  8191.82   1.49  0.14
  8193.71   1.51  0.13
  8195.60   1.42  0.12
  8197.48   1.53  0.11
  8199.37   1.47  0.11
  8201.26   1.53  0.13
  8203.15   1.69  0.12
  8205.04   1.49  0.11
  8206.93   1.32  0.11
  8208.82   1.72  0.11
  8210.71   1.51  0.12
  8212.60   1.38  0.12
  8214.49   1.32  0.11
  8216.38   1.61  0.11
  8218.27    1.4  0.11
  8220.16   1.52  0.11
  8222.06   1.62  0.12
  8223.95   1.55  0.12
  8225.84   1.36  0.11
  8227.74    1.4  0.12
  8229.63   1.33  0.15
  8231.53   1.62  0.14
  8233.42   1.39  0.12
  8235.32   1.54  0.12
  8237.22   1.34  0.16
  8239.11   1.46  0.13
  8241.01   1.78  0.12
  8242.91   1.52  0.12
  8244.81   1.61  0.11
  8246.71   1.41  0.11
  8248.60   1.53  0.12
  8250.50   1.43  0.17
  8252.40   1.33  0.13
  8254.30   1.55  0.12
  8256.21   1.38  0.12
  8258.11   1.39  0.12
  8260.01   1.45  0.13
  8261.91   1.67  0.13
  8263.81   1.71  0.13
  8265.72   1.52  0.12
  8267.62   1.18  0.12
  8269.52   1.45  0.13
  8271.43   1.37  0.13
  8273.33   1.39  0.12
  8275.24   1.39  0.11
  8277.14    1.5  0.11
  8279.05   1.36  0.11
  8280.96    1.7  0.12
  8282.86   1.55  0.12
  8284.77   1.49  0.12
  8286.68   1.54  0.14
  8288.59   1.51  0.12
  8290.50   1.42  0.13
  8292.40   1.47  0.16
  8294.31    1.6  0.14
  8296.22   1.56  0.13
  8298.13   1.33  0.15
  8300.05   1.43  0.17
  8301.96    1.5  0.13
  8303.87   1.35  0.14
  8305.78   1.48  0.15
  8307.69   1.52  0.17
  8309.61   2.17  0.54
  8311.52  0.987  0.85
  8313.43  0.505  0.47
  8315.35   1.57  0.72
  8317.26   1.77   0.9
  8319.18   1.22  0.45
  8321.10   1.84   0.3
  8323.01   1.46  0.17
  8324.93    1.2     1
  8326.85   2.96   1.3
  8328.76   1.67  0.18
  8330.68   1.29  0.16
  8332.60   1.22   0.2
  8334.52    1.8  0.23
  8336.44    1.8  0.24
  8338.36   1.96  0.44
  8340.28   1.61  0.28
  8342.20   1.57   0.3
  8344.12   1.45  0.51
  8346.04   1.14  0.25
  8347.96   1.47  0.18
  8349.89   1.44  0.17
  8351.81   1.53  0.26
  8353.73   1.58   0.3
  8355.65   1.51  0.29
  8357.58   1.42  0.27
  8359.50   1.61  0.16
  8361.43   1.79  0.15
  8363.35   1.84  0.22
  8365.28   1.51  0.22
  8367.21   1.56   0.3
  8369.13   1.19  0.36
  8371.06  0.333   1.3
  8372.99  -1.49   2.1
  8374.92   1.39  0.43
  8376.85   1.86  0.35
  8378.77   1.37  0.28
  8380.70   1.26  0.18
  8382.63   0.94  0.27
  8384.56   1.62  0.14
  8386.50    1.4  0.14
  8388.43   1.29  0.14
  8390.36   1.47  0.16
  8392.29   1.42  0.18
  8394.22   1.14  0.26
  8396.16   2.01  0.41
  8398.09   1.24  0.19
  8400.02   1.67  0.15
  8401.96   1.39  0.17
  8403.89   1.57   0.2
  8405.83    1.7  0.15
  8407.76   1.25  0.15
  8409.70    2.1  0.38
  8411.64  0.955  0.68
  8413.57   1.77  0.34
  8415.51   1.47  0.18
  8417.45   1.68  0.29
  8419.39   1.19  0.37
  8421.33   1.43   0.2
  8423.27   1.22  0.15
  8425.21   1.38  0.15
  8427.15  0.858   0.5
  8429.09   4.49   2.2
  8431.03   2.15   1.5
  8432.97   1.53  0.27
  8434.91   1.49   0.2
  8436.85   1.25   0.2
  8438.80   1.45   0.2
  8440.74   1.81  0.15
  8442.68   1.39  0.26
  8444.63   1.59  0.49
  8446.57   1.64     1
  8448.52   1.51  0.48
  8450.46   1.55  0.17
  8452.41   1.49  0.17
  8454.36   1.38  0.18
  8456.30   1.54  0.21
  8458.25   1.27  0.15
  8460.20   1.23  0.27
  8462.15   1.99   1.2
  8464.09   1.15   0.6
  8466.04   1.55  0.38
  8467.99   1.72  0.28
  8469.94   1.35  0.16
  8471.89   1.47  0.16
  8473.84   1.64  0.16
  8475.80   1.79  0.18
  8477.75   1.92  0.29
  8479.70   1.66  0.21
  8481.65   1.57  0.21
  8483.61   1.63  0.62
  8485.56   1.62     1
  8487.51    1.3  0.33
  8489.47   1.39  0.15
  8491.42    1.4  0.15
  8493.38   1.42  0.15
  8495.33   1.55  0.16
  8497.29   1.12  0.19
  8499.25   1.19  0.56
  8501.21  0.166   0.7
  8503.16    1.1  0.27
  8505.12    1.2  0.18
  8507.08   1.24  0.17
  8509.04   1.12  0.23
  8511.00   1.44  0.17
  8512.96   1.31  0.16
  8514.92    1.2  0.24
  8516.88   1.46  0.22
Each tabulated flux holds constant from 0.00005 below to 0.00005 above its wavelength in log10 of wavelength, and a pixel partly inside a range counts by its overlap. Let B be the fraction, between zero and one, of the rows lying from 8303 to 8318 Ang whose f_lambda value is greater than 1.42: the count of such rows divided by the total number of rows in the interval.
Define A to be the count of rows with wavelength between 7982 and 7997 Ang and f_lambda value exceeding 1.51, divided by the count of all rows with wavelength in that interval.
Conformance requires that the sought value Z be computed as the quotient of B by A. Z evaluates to 1.67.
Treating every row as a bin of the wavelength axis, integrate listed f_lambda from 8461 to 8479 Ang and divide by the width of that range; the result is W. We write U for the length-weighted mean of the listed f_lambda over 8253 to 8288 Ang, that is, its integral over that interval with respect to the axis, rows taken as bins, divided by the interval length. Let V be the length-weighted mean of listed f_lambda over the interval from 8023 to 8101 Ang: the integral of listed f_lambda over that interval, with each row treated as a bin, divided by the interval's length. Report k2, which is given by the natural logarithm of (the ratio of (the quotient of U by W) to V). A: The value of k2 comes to -0.48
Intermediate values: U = 1.48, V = 1.47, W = 1.62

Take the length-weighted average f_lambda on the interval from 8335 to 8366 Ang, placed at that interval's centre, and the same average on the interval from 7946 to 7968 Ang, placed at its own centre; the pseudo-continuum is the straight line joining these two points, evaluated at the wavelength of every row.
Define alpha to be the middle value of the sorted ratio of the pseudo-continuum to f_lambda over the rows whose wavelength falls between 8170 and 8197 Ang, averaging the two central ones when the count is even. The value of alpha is 1.038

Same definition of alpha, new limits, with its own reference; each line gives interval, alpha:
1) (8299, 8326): 1.072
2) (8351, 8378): 1.024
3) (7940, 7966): 0.991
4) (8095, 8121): 1.019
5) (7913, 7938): 1.049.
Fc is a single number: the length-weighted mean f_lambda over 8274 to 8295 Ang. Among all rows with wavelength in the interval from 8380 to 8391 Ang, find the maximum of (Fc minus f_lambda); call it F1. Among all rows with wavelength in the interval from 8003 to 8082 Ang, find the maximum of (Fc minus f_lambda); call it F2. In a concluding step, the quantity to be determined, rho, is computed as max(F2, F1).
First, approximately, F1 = 0.56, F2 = 0.4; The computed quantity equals 0.6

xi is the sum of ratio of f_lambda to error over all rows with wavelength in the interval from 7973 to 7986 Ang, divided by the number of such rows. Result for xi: 10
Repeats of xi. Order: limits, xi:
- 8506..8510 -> 6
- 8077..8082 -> 8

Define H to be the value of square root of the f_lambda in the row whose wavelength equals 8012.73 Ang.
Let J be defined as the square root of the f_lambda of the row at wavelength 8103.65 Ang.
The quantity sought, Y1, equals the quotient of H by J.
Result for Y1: 0.97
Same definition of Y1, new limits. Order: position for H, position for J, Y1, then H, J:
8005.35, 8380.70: 1.07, 1.20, 1.12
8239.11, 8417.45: 0.93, 1.21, 1.30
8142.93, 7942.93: 0.94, 1.22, 1.30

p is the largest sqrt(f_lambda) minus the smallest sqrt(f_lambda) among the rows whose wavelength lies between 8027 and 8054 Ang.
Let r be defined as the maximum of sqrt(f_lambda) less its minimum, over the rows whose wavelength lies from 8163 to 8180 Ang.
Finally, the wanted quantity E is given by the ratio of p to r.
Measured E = 3.1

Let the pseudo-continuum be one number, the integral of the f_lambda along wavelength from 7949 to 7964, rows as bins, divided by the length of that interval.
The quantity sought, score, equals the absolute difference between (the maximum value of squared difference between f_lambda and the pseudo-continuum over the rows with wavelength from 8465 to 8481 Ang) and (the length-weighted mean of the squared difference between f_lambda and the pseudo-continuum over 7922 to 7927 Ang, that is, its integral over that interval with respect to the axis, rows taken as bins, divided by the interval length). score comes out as 0.13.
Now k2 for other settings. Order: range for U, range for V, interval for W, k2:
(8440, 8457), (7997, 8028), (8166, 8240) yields -0.40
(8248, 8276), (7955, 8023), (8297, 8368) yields -0.44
